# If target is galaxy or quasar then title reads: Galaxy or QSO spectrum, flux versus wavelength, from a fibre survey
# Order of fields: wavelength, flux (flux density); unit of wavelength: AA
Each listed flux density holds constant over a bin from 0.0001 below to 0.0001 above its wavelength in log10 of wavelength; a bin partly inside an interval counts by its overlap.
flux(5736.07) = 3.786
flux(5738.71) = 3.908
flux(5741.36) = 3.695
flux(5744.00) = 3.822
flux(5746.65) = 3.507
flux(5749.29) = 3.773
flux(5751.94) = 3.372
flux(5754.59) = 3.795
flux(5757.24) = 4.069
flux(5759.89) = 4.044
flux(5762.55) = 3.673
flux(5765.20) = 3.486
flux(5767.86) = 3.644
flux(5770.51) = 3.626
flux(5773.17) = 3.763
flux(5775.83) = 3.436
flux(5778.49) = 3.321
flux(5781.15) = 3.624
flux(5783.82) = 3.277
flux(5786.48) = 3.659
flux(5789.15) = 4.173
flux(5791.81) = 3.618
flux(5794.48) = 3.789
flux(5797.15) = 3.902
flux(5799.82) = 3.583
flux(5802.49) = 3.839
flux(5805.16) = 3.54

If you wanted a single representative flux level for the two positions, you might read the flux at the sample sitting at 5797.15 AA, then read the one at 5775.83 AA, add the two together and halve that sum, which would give 3.67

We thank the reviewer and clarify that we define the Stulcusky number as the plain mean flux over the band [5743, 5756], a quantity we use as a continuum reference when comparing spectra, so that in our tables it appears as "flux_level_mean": 3.65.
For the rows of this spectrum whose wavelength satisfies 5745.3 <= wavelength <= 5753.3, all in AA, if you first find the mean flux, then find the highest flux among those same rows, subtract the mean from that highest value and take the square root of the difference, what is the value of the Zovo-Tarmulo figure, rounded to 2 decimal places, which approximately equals 0.47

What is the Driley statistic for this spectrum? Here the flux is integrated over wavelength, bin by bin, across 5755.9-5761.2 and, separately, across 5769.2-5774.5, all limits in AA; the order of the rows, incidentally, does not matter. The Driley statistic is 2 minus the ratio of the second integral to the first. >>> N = 1.09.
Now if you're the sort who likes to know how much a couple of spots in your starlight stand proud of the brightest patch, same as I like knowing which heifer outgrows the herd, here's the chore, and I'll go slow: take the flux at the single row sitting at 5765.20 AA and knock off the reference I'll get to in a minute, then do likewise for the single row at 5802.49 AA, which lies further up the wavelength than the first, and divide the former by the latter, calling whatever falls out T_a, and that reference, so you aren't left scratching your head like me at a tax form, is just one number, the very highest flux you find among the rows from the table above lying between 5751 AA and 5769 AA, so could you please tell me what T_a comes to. 2.5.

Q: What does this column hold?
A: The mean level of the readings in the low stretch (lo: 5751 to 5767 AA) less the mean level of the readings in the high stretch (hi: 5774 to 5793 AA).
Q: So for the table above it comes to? 0.15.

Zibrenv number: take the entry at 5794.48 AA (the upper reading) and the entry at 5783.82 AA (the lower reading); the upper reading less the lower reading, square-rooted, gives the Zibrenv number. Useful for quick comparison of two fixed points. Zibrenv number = 0.72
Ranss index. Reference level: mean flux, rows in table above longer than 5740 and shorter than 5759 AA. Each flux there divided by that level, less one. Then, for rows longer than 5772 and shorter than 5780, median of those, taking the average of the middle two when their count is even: -0.08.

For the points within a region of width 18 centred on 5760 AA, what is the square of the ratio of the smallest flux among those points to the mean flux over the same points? 0.82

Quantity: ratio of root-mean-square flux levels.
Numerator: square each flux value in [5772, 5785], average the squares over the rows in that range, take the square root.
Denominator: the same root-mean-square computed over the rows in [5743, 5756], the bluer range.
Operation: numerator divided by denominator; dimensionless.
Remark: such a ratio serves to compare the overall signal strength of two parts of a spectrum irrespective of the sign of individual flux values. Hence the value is 0.95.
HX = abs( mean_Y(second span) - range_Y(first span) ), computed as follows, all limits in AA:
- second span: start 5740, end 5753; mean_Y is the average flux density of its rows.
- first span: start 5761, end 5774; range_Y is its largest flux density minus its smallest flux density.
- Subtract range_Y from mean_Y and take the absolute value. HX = 3.36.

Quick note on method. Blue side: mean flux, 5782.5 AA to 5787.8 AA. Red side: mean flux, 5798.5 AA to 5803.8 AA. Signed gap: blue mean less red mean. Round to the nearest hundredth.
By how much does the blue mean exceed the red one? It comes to -0.24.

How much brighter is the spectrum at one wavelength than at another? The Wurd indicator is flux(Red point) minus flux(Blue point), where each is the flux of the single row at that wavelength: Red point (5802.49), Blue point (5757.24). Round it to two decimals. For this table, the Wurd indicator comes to -0.23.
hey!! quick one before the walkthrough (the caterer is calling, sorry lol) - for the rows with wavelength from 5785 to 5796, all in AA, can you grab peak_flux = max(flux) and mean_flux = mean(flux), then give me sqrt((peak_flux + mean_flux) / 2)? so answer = 2.00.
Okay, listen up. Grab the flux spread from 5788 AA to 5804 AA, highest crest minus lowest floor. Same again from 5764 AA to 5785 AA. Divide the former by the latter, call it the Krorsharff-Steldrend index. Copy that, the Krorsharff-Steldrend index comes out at 1.21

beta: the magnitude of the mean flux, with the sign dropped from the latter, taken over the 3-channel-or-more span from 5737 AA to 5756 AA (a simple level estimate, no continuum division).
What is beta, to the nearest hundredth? 3.70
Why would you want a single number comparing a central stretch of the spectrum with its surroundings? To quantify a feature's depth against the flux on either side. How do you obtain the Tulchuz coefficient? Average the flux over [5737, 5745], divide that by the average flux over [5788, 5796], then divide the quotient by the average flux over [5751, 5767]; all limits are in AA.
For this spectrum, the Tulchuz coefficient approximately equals 0.264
